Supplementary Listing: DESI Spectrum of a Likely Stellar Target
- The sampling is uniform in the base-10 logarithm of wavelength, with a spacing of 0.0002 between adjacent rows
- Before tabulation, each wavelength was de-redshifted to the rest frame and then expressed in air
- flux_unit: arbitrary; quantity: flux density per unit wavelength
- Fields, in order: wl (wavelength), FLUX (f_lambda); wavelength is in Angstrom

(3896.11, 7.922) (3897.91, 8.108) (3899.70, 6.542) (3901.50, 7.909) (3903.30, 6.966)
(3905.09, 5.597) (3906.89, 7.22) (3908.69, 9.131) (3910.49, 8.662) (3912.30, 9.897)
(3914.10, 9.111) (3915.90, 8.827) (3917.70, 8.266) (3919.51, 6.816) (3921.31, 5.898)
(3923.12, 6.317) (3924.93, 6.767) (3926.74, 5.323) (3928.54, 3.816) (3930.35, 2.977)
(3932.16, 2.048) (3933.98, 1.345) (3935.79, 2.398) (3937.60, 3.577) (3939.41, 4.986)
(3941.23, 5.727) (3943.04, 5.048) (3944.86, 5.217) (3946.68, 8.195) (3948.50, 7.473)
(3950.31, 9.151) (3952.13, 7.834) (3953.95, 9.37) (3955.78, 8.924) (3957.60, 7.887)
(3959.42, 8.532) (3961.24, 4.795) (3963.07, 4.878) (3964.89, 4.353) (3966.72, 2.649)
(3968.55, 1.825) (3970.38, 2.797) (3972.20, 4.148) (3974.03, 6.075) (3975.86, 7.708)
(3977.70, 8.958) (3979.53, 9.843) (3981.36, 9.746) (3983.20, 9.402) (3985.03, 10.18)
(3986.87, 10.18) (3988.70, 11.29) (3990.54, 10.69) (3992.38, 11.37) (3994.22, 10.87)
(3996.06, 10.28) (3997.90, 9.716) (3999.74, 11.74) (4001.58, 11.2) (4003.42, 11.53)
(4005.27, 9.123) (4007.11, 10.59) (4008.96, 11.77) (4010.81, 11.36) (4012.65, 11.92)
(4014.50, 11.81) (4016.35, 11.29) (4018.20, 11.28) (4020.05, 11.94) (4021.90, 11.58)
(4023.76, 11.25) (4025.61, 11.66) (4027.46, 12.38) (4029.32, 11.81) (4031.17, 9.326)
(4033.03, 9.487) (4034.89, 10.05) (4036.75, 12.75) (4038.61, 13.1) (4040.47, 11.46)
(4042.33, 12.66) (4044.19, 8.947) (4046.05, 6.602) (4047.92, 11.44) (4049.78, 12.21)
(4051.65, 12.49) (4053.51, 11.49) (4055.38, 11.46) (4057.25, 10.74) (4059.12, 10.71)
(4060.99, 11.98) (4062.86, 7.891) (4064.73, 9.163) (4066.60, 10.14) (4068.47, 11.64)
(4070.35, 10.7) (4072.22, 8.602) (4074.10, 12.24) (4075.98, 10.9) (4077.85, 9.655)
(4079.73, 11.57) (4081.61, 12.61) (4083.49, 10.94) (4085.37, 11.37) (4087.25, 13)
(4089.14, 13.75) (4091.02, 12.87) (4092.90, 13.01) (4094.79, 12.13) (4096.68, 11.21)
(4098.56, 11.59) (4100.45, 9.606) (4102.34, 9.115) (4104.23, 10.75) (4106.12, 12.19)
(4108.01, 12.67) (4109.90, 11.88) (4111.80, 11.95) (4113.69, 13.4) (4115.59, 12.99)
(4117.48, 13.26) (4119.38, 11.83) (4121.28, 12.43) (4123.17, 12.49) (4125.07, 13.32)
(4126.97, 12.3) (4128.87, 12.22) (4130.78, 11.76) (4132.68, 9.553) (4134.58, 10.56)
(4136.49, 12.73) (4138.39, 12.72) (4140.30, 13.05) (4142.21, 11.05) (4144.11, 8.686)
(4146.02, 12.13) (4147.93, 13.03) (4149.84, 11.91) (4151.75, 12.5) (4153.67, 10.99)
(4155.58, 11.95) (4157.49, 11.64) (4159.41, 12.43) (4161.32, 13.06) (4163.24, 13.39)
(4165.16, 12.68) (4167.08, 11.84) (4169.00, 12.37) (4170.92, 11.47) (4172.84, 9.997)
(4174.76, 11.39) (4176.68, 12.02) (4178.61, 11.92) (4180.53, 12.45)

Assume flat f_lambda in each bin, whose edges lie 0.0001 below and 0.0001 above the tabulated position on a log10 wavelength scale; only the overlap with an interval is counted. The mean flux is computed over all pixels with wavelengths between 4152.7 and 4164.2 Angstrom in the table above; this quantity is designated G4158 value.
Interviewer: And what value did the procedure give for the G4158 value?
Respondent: 12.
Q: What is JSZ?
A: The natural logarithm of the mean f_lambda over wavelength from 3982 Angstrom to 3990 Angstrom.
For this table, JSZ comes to 2.33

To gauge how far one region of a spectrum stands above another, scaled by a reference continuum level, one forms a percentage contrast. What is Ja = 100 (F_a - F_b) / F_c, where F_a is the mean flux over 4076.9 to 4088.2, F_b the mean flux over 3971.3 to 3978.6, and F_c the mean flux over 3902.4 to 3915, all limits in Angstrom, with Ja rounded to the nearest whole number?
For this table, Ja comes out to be 59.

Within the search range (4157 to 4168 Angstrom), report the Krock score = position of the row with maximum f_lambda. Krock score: 4163.24 Angstrom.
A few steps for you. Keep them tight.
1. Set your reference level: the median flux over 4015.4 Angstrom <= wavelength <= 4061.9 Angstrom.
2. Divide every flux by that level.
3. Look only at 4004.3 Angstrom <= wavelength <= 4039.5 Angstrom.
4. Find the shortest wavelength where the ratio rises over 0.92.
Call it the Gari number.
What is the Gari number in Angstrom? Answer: 4007.11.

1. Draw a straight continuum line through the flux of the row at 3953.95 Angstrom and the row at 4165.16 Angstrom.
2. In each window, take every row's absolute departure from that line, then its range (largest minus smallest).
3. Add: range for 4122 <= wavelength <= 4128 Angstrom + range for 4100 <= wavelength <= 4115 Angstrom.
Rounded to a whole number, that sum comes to 4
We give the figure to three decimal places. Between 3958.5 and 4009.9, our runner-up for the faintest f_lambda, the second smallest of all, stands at 2.649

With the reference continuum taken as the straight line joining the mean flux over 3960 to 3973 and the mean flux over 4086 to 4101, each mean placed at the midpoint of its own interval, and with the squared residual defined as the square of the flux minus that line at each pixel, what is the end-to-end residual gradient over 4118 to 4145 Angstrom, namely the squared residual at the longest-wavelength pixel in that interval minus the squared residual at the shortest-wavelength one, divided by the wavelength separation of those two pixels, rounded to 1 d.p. 1.7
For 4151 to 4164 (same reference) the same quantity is -0.1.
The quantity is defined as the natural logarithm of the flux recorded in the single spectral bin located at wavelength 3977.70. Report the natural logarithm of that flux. 2.2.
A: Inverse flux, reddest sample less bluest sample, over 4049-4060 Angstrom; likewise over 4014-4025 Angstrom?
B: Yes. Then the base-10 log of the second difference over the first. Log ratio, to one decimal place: -0.4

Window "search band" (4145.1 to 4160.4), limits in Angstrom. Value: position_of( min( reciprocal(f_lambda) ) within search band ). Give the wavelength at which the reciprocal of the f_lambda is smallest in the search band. 4147.93 Angstrom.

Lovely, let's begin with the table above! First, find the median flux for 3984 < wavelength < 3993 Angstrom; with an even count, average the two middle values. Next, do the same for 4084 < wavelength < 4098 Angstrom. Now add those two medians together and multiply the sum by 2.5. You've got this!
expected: 58.9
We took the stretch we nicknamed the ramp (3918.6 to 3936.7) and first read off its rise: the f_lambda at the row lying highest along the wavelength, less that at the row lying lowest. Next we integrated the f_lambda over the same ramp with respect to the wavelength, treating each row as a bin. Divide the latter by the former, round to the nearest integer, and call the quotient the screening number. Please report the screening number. -18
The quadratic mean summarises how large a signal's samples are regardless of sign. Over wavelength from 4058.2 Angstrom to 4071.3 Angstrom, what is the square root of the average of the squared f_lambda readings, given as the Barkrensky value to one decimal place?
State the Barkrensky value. 10.4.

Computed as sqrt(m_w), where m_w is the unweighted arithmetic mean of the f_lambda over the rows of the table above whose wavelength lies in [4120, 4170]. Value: 3.47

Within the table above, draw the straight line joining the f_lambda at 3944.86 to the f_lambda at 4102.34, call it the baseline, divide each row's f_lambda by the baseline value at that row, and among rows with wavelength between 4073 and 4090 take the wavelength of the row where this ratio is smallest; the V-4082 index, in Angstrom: 4077.85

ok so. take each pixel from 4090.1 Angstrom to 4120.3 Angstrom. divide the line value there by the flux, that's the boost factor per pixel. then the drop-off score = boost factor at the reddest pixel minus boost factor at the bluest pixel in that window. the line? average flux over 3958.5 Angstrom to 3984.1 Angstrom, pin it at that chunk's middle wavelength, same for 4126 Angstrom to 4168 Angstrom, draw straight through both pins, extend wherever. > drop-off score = 0.15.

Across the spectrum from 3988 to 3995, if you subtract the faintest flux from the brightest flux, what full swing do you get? 0.68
